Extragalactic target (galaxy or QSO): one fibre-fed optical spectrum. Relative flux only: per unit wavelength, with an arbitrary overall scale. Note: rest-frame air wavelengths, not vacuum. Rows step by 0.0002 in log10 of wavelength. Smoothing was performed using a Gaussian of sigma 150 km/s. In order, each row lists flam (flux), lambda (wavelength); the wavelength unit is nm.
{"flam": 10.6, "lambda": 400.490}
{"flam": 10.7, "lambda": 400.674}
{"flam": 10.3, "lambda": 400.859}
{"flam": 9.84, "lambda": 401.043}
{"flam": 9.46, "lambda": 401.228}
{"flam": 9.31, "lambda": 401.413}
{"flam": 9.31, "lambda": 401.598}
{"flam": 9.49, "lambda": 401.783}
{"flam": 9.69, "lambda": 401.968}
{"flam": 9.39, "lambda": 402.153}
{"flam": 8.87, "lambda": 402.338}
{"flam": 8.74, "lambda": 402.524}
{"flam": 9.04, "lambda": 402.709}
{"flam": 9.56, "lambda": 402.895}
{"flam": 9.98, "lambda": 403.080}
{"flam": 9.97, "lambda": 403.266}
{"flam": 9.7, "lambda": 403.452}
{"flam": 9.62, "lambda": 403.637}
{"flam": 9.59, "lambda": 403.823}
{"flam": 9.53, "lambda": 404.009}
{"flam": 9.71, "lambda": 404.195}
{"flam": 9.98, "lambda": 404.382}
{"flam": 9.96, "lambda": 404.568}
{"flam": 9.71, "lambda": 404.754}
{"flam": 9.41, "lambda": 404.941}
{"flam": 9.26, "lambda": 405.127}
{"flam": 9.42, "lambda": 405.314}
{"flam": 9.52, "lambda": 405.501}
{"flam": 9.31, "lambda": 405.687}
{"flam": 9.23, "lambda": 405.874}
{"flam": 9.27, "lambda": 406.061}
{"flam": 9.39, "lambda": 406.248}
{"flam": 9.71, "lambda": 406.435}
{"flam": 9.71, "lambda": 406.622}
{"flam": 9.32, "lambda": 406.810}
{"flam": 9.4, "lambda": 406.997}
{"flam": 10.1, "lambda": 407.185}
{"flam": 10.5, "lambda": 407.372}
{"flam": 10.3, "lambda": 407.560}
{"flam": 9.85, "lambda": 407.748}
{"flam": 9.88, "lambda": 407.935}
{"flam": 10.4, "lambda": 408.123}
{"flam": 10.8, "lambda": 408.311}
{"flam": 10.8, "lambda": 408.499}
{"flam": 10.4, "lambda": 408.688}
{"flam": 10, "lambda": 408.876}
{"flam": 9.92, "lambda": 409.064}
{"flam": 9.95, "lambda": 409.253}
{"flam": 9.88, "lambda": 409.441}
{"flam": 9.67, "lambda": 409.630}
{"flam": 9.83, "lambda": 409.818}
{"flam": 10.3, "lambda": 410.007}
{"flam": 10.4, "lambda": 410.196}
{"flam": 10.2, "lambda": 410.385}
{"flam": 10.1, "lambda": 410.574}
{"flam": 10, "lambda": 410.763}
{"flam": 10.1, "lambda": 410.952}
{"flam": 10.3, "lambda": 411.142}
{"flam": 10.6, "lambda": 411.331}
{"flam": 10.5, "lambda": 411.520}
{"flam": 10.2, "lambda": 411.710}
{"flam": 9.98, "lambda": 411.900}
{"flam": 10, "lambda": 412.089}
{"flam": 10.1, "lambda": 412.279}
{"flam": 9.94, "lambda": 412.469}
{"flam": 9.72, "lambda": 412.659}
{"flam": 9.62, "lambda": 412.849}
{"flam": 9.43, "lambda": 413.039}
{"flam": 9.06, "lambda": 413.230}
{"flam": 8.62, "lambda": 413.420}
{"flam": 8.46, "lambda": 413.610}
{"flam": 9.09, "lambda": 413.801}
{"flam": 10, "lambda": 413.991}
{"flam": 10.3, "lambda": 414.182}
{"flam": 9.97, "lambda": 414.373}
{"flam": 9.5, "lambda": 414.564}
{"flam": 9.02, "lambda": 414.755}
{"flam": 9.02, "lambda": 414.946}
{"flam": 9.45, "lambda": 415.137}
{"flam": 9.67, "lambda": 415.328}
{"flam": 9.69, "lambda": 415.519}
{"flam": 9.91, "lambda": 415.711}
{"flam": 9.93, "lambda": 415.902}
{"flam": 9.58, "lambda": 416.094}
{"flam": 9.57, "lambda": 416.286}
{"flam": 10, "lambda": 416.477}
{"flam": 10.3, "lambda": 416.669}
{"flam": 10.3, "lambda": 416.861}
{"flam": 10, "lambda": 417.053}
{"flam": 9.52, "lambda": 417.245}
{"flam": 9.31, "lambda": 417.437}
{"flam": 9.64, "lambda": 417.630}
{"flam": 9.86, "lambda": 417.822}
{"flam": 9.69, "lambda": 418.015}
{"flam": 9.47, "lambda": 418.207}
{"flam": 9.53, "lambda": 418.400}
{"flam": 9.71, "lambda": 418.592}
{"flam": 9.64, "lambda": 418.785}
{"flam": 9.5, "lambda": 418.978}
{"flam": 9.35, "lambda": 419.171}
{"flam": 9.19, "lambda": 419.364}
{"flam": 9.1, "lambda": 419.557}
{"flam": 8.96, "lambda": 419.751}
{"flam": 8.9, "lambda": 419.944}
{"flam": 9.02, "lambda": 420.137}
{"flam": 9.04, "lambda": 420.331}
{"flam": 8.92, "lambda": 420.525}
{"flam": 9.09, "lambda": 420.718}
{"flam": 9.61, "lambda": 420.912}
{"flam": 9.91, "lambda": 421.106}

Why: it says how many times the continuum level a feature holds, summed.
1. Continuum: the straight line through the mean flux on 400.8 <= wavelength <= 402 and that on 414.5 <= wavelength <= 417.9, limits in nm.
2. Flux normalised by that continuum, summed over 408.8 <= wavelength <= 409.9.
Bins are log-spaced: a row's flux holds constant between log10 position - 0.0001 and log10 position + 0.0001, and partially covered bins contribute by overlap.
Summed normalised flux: 6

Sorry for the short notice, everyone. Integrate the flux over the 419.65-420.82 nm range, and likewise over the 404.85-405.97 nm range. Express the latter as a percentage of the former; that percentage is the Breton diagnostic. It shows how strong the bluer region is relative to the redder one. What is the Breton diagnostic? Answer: 100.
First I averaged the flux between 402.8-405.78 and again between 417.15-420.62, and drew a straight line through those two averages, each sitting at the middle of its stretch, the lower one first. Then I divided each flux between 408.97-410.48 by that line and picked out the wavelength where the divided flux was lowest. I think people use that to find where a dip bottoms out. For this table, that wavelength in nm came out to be 409.630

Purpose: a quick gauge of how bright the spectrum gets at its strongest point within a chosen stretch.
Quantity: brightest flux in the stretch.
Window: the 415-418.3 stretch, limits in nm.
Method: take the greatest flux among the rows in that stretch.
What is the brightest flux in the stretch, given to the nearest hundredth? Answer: 10.30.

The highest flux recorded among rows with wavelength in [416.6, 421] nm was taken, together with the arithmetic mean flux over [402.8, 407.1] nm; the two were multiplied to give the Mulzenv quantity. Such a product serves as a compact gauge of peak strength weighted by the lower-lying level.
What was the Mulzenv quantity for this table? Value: 99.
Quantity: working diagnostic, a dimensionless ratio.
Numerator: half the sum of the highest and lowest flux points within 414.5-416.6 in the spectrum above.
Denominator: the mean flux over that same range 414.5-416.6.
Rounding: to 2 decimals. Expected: 0.99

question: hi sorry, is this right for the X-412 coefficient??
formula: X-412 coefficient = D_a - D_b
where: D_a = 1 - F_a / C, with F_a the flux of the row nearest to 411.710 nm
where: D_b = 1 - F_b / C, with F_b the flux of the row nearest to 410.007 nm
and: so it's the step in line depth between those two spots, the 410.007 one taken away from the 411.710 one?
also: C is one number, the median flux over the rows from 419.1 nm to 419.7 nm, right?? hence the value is 0.011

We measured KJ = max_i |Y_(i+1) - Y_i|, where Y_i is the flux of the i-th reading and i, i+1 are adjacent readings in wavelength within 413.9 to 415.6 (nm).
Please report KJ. 0.48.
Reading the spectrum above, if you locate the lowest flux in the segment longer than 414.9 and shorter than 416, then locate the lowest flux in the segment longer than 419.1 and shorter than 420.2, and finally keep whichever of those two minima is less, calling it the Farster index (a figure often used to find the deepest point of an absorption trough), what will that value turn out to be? 8.90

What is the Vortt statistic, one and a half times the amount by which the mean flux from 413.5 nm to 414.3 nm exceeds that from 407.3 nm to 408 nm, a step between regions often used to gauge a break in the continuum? -1.0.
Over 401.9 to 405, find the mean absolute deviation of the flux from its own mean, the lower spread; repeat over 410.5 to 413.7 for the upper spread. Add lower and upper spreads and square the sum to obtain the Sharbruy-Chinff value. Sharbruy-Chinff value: 0.55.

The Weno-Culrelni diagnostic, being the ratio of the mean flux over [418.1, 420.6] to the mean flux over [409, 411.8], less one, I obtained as -0.086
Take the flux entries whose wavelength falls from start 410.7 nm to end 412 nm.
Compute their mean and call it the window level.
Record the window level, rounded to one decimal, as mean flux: 10.2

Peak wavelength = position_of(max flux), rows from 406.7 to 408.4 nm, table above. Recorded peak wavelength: 408.311 nm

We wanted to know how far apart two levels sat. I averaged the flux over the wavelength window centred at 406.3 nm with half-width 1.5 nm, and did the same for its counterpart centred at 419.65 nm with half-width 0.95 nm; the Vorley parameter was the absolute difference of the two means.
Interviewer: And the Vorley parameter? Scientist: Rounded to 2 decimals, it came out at 0.44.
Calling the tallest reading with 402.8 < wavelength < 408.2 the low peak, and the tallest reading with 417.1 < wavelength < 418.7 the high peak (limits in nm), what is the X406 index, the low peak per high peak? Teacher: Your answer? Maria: 1.06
